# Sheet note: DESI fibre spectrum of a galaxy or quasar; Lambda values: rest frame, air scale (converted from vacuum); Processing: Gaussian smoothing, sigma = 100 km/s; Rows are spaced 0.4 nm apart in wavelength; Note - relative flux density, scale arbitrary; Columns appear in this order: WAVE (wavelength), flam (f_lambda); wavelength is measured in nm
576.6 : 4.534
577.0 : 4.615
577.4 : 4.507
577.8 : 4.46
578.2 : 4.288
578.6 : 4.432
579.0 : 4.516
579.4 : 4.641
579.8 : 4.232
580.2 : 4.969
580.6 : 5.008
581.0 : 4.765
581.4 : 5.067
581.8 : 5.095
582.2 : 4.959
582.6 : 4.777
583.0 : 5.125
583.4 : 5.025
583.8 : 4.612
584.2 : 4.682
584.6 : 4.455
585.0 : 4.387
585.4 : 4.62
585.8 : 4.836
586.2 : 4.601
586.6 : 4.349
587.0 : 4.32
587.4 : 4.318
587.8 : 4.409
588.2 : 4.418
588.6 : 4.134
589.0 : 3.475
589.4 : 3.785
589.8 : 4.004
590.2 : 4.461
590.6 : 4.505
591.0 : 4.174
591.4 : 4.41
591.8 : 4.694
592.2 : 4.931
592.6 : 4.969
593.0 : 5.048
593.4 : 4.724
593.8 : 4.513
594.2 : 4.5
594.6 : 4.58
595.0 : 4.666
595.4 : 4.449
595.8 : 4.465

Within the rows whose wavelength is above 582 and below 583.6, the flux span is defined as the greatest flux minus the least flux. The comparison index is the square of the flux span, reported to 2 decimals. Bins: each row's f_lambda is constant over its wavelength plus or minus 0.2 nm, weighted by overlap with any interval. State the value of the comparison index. 0.12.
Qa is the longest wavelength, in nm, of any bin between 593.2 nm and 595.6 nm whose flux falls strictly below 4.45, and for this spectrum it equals 595.4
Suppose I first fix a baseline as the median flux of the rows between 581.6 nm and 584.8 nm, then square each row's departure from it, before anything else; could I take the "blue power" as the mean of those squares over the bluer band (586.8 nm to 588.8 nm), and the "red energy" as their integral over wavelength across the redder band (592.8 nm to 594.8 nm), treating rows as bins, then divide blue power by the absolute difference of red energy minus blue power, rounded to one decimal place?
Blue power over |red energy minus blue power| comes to 2.0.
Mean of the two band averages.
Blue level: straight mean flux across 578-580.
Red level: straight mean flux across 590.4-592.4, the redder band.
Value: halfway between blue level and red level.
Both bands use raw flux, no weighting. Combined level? 4.48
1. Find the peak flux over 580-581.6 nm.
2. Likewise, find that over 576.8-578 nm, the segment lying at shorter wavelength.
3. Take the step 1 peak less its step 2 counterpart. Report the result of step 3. 0.45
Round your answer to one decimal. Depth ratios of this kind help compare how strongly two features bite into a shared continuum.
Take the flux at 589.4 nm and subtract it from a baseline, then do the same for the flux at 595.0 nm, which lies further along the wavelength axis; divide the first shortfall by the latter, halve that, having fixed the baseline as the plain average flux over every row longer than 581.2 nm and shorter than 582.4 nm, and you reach 1.7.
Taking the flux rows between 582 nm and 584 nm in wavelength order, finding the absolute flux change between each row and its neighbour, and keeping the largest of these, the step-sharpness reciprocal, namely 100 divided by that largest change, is 242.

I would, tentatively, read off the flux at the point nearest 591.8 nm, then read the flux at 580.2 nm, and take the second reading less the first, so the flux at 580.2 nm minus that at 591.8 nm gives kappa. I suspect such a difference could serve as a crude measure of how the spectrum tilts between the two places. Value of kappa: 0.3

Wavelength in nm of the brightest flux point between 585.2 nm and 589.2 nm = 585.8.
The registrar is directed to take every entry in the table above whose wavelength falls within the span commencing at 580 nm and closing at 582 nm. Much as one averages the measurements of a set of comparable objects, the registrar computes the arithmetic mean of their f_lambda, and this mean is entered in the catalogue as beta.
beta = 4.98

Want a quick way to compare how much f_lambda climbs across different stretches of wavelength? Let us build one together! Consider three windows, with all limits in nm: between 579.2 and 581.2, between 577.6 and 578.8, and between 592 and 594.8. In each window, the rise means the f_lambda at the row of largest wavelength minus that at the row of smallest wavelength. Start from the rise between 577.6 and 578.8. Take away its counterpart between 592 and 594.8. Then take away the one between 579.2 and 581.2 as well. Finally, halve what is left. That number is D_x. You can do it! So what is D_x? 0.10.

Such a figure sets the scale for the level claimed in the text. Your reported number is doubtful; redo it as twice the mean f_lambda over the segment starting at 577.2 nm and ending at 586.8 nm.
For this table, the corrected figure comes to 9.37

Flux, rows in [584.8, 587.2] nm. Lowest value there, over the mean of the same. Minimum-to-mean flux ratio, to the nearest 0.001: 0.956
